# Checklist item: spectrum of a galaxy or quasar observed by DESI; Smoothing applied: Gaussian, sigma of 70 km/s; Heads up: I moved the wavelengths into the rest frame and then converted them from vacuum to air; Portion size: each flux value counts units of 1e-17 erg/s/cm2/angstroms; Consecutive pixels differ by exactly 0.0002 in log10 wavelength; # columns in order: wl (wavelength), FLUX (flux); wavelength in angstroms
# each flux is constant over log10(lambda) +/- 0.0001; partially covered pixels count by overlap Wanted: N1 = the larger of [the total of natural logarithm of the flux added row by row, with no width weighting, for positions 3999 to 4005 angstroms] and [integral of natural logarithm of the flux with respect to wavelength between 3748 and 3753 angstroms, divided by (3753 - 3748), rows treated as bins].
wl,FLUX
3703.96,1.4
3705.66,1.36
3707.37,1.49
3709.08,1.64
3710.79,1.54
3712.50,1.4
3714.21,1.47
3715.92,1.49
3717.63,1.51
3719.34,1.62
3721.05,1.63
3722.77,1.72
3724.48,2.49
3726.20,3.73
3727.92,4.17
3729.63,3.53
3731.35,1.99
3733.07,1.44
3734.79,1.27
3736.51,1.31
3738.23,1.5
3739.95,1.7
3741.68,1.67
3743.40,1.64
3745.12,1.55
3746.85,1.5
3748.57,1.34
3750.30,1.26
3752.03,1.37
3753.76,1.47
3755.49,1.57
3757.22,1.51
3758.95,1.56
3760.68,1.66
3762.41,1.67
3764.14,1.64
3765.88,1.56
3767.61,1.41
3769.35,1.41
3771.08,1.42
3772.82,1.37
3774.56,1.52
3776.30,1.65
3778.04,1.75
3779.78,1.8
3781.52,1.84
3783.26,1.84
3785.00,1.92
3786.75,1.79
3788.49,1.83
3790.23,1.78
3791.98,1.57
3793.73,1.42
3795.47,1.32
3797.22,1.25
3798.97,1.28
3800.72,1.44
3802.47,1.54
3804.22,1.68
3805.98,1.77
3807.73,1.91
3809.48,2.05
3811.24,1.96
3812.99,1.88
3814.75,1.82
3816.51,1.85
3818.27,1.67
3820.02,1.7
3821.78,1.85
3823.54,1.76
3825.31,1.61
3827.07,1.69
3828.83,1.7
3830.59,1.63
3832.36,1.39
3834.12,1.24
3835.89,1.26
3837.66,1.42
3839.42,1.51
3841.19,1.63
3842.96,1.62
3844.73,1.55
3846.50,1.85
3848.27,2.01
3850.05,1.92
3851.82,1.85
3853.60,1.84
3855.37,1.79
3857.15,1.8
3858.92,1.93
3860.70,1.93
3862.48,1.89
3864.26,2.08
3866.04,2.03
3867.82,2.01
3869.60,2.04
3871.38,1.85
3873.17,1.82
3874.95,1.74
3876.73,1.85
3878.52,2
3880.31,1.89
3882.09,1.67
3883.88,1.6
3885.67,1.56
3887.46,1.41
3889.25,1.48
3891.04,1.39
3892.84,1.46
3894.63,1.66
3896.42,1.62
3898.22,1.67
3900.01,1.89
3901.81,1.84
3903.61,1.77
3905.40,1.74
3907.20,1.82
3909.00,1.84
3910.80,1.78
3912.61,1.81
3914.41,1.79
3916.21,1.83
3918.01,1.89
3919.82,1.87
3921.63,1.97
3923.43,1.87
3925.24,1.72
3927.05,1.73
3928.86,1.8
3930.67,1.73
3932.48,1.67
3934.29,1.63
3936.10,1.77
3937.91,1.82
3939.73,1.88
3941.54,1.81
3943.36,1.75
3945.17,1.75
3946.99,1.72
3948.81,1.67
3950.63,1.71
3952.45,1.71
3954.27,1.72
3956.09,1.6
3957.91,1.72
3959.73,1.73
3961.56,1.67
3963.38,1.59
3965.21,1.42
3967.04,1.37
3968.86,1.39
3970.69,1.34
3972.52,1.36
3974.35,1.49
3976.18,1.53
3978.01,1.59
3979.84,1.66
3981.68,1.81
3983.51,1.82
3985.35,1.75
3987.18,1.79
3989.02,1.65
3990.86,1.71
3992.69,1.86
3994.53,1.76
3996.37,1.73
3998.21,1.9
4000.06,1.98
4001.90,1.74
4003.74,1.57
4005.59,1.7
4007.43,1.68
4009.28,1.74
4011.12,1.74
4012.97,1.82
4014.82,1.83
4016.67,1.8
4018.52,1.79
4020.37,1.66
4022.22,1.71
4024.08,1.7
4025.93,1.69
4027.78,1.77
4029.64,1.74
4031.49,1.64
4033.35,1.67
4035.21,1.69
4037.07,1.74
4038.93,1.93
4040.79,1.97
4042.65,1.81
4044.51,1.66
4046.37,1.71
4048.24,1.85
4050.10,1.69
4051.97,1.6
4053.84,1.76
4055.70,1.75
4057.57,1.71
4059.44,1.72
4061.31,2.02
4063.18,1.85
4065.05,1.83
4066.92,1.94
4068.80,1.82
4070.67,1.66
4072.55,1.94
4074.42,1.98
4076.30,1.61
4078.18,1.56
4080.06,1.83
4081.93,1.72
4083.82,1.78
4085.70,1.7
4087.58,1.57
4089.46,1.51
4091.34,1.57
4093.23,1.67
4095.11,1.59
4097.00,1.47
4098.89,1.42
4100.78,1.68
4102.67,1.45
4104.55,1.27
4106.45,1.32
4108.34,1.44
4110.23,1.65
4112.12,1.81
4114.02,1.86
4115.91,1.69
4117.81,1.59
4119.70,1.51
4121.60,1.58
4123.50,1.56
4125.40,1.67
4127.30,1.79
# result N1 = 1.69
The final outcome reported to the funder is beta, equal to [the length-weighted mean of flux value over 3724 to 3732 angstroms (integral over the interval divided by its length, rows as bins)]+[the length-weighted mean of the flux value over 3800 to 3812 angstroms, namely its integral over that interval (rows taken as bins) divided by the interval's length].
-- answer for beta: 5.01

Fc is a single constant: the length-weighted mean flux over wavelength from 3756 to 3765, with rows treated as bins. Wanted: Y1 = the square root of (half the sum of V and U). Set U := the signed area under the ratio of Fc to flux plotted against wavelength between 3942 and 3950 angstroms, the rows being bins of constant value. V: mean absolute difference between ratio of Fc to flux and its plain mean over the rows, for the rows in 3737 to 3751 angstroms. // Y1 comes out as 1.94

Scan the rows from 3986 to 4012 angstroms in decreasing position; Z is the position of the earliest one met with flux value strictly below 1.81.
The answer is 4011.12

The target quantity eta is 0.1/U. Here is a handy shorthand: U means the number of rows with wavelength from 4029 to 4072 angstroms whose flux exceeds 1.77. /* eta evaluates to 0.01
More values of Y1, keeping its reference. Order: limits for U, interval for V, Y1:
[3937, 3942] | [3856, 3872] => 1.48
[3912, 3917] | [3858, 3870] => 1.50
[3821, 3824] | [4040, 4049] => 1.16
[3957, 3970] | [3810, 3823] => 2.61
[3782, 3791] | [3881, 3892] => 2.00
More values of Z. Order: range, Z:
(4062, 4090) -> 4089.46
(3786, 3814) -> 3805.98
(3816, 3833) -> 3832.36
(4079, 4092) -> 4091.34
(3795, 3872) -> 3857.15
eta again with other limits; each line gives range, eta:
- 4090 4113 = 0.10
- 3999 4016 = 0.03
